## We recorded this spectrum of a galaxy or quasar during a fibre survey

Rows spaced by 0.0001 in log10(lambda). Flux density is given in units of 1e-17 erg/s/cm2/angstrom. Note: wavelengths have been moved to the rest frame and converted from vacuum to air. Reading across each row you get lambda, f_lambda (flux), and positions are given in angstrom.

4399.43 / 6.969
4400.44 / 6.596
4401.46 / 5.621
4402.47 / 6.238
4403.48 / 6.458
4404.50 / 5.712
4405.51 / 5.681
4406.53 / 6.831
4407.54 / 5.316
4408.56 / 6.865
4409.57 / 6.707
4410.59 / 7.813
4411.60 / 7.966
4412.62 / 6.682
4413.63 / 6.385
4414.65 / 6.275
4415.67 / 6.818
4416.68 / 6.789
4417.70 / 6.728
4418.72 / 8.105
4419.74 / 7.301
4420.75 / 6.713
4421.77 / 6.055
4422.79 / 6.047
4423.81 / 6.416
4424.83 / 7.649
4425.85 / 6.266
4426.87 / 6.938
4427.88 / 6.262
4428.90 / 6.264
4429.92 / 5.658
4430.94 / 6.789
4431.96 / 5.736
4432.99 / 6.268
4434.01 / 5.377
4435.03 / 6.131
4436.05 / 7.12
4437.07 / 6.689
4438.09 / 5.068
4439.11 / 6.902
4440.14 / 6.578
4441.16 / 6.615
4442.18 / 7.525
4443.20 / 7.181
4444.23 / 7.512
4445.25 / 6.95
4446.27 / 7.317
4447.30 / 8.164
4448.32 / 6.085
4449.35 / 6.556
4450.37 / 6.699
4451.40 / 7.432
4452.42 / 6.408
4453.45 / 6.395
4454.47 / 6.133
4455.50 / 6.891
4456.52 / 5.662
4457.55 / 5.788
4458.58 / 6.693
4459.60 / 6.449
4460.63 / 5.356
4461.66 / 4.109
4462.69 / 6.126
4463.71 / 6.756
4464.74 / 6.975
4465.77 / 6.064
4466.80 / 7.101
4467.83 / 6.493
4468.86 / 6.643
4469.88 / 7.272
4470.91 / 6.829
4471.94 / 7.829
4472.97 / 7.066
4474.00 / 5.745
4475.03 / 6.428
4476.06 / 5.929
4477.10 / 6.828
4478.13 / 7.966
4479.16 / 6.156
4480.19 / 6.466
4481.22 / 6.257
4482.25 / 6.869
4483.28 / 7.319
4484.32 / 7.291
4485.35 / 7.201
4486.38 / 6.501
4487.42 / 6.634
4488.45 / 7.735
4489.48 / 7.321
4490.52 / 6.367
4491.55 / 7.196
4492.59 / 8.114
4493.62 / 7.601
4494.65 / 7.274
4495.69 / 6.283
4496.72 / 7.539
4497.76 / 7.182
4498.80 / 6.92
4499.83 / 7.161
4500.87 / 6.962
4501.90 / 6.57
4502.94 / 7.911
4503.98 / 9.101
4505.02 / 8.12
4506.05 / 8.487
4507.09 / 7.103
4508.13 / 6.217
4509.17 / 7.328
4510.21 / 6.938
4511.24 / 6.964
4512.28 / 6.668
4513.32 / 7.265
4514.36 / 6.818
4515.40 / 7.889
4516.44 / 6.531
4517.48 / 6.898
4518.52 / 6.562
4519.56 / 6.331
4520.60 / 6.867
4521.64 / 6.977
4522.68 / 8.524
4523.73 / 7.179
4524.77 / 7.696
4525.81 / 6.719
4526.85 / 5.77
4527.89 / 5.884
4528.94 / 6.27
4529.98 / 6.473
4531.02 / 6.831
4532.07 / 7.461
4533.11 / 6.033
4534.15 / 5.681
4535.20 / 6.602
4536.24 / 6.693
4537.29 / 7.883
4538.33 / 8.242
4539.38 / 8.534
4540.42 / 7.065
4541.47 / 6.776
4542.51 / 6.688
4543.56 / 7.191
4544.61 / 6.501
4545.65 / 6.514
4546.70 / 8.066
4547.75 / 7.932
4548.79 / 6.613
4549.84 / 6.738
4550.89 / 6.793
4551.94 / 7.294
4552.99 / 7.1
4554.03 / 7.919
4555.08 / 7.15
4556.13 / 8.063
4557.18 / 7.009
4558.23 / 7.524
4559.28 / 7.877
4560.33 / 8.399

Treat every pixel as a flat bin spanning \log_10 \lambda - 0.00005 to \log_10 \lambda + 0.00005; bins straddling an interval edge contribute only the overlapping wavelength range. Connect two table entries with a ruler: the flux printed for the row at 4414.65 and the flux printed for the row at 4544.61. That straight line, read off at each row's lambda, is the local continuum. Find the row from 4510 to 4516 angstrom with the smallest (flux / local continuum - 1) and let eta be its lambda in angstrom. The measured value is 4512.28 angstrom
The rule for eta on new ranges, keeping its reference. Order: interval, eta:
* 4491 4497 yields 4495.69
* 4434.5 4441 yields 4438.09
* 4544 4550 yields 4544.61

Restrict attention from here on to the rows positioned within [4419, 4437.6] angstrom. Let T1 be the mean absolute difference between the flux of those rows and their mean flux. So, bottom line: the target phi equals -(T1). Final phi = -0.47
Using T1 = 0.47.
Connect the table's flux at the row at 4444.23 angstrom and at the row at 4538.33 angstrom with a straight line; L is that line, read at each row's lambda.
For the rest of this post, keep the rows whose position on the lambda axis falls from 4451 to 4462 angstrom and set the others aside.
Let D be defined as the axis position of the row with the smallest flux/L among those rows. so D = 4461.66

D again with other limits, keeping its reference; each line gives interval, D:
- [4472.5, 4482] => 4474.00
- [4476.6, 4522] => 4508.13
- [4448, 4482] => 4461.66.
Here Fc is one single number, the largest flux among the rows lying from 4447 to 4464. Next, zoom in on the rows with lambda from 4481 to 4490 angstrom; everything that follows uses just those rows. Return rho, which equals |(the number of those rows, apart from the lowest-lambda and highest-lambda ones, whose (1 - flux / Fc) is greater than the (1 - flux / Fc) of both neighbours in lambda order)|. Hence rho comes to 1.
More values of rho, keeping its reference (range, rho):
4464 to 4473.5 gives 3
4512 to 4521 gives 3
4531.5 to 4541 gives 1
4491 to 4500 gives 2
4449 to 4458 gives 2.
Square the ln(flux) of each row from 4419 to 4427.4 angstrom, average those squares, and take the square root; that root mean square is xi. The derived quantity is 1.90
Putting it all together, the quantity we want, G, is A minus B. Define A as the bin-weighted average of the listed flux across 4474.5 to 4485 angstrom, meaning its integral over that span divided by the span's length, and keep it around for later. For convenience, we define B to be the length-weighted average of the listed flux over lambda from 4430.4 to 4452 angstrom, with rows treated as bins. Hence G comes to 0.06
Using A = 6.75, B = 6.7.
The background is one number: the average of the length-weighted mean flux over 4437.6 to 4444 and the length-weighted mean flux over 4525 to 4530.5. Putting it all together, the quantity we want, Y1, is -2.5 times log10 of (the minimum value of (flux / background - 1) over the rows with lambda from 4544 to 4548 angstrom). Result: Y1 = 7.6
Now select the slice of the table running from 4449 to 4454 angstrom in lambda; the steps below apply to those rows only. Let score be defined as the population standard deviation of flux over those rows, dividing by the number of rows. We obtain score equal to 0.38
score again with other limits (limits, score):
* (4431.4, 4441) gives 0.66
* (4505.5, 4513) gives 0.65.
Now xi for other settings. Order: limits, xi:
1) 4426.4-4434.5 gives 1.82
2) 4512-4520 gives 1.93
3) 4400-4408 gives 1.80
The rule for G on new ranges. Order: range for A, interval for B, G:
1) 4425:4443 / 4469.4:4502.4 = -0.56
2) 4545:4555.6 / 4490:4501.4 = 0.06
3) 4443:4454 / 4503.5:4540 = -0.11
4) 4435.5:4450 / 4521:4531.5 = 0.04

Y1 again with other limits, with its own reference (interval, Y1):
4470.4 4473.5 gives 3.2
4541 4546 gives 7.6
